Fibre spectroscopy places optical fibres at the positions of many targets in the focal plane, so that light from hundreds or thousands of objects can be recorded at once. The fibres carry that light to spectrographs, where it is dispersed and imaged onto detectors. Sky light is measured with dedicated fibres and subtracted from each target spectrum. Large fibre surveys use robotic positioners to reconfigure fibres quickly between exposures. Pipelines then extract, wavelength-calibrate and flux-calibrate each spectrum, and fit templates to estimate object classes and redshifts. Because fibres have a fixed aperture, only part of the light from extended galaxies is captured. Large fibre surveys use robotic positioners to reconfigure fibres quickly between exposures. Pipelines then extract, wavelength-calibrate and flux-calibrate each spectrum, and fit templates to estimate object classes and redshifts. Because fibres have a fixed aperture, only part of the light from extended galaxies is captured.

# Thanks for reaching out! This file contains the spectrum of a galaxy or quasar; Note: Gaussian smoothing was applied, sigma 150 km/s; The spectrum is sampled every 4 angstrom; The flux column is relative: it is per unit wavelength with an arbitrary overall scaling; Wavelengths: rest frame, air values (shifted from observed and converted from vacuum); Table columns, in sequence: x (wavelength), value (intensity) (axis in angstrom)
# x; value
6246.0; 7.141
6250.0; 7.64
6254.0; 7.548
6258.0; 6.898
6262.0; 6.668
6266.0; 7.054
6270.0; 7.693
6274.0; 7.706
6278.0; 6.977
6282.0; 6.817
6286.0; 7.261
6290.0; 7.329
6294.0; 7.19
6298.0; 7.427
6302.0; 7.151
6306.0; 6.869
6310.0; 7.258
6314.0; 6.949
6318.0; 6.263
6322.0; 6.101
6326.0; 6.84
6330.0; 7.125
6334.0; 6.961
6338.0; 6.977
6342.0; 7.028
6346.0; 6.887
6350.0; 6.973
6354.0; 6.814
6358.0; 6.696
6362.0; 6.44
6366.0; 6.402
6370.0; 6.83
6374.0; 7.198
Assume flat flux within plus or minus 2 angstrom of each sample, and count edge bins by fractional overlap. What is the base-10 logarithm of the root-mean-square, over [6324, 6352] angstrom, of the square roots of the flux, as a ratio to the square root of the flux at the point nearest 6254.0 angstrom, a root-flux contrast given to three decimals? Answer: -0.017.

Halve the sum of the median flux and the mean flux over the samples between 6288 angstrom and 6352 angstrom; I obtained 6.97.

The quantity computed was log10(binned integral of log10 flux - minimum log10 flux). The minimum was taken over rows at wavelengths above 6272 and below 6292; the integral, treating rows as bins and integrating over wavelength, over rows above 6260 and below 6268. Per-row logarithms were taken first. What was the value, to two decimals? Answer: 0.77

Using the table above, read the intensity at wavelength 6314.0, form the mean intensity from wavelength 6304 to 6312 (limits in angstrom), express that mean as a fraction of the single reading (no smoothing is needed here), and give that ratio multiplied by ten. 10.16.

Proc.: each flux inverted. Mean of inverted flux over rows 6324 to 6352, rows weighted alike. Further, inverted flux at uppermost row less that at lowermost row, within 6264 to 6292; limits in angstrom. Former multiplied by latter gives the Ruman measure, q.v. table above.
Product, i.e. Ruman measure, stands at -0.0008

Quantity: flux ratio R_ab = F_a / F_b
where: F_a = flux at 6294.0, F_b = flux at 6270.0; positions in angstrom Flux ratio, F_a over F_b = 0.93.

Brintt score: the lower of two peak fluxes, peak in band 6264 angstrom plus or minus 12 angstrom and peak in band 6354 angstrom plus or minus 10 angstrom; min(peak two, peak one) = 6.97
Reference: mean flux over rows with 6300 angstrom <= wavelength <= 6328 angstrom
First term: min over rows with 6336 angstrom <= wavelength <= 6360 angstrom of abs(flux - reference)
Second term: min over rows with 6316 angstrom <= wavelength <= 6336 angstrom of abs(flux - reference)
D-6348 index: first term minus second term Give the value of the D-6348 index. -0.03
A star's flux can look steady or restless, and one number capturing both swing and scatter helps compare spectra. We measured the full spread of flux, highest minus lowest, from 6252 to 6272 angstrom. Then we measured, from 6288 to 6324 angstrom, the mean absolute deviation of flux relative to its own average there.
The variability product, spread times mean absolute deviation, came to 0.37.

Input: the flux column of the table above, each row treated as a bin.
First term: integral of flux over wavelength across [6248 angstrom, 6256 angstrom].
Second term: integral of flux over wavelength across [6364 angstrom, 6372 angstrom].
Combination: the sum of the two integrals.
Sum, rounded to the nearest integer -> 114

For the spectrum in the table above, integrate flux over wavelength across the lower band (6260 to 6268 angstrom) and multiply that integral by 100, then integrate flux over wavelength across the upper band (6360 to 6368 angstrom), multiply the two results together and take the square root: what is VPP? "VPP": 531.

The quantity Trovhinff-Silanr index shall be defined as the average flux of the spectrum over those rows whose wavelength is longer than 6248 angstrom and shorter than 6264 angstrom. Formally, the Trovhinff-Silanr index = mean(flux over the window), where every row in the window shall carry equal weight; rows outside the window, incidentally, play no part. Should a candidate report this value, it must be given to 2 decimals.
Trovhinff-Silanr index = 7.19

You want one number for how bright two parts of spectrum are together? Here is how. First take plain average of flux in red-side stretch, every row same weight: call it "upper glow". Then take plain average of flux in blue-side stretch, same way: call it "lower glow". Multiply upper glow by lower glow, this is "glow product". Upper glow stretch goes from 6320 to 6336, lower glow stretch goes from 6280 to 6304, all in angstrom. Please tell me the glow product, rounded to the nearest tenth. 48.6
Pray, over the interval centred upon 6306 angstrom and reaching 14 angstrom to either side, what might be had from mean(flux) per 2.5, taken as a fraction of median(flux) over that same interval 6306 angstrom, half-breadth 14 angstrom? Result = 0.392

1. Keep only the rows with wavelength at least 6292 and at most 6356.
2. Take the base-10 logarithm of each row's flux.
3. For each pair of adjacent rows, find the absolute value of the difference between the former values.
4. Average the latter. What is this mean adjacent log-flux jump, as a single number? 0.0169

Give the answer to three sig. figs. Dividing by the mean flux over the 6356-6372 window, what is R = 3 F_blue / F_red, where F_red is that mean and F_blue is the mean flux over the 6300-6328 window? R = 3.08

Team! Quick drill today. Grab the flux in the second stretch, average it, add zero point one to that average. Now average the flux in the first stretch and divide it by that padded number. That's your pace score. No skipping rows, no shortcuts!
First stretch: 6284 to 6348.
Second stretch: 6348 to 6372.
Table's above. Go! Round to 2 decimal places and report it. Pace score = 1.03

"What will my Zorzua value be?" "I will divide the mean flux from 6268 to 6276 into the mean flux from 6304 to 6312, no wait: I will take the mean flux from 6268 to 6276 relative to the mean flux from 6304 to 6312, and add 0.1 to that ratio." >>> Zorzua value 1.19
